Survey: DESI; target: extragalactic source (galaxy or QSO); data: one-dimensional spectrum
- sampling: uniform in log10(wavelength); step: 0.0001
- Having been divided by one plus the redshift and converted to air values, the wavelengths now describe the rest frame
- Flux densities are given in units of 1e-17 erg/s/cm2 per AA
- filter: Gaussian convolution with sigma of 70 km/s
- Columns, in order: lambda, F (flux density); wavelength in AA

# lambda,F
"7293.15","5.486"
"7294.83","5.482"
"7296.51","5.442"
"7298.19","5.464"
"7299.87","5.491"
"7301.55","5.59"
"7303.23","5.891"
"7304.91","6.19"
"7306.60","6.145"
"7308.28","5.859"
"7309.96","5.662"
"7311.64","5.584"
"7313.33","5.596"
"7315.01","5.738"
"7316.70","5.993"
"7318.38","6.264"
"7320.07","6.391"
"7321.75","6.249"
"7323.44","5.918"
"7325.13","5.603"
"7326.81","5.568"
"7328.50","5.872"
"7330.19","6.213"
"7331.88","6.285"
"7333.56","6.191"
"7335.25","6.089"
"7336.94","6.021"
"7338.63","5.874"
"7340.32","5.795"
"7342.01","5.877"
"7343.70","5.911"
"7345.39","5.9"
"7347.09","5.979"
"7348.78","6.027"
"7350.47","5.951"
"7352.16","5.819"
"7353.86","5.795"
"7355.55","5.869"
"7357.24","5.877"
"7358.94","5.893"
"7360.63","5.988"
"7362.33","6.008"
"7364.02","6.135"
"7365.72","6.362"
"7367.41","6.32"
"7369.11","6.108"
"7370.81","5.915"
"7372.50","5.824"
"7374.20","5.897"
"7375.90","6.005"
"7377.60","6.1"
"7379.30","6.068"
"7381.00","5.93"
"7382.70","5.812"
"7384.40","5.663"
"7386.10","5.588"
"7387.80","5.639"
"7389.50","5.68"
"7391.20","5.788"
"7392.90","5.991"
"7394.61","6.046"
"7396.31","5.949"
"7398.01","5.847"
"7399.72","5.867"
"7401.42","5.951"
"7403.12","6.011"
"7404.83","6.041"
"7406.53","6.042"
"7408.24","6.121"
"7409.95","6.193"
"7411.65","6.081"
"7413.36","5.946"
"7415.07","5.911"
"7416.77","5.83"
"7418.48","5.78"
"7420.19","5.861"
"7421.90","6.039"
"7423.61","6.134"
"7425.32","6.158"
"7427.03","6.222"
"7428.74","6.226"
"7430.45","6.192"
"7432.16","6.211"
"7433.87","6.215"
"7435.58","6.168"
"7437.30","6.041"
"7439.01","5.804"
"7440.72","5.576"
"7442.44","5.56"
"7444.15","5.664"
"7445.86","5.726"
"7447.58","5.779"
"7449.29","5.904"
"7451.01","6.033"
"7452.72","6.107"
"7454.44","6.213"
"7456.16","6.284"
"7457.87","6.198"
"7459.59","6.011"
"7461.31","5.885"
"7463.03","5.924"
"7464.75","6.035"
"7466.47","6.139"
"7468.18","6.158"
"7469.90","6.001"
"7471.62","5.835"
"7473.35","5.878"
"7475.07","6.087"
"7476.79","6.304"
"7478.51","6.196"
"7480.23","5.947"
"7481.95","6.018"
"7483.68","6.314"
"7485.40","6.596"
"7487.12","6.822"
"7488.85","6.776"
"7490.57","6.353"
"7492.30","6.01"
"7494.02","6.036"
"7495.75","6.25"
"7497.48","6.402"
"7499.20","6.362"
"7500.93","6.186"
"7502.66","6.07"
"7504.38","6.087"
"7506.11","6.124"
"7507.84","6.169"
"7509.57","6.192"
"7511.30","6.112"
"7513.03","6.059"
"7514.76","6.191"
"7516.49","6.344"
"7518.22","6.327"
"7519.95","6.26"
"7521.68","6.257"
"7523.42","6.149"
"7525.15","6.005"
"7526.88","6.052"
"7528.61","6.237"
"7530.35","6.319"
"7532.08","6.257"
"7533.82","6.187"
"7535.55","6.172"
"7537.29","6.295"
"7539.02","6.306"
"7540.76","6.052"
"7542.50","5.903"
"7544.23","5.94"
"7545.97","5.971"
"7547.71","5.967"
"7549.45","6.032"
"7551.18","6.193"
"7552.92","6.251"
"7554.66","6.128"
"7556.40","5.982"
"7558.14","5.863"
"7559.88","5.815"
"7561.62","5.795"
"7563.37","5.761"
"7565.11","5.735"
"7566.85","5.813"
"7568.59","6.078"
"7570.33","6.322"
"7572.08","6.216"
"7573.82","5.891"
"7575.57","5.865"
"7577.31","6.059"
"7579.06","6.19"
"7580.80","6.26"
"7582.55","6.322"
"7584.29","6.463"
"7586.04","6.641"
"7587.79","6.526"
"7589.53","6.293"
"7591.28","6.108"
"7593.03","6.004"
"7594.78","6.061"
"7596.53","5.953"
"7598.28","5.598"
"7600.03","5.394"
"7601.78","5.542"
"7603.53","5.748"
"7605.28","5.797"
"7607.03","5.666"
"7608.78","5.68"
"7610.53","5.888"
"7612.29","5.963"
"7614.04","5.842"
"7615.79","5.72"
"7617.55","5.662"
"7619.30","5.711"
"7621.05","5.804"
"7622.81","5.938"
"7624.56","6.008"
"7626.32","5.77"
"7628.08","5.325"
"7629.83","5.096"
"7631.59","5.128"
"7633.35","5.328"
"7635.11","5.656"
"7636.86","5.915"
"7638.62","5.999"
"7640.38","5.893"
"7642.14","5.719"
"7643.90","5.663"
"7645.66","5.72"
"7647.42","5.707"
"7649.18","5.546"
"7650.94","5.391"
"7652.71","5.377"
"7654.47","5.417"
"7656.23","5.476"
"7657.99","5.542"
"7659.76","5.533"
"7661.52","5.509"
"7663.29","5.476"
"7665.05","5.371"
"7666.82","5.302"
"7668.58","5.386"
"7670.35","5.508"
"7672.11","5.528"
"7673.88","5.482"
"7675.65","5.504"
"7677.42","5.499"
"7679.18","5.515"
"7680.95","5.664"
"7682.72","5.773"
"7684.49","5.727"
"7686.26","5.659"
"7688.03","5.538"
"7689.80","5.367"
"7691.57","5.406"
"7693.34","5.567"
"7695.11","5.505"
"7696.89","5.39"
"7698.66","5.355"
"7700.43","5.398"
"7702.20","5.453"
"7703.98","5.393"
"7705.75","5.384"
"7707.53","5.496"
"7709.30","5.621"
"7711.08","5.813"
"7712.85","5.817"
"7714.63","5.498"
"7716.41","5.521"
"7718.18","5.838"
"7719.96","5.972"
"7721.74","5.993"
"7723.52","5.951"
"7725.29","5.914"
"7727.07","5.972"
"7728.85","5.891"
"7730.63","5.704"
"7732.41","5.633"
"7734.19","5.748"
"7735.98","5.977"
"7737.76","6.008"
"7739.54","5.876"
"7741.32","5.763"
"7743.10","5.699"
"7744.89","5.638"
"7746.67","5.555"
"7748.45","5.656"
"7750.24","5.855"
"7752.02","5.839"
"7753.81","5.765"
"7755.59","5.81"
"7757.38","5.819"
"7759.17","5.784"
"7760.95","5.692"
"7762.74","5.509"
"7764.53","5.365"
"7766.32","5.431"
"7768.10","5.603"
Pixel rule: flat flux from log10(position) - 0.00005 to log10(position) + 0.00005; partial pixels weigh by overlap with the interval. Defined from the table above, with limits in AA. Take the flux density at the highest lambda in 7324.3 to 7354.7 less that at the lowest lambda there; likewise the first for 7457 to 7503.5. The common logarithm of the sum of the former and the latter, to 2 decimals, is -1.19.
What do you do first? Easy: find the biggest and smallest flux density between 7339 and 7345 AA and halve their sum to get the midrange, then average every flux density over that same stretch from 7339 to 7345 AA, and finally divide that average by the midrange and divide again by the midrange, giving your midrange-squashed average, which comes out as 0.171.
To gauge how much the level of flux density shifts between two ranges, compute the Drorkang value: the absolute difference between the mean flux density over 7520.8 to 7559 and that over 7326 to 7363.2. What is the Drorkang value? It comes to 0.17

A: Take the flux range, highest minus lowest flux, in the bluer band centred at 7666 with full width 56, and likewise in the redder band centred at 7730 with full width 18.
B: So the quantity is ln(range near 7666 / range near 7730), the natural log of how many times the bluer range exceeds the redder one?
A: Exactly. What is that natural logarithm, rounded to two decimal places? 0.62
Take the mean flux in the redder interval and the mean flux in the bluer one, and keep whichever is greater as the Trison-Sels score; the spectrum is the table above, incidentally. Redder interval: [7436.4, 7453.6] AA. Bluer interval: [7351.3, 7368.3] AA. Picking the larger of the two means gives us 6.01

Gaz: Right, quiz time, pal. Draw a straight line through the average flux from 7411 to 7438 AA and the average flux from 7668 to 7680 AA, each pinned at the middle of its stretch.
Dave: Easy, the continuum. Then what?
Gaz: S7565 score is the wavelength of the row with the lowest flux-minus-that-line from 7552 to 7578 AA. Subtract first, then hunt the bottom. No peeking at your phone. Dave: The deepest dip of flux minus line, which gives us 7565.11 AA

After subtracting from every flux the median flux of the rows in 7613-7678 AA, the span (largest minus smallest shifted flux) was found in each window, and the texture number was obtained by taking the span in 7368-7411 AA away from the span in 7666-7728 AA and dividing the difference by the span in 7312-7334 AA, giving 0.1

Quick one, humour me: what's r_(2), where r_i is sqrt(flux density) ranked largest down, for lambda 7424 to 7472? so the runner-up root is 2.50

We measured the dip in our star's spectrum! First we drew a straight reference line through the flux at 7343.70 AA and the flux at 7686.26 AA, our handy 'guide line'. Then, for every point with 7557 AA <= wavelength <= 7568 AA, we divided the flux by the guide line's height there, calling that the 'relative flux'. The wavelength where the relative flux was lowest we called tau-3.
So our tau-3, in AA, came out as 7565.11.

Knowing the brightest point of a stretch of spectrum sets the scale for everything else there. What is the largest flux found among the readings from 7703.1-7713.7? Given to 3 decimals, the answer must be 5.817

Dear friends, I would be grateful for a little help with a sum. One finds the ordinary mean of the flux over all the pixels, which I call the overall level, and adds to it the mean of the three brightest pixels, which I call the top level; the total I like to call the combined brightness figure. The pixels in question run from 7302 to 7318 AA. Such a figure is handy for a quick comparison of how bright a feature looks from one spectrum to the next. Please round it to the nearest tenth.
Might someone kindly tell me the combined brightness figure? 12.0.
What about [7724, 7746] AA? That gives 11.8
